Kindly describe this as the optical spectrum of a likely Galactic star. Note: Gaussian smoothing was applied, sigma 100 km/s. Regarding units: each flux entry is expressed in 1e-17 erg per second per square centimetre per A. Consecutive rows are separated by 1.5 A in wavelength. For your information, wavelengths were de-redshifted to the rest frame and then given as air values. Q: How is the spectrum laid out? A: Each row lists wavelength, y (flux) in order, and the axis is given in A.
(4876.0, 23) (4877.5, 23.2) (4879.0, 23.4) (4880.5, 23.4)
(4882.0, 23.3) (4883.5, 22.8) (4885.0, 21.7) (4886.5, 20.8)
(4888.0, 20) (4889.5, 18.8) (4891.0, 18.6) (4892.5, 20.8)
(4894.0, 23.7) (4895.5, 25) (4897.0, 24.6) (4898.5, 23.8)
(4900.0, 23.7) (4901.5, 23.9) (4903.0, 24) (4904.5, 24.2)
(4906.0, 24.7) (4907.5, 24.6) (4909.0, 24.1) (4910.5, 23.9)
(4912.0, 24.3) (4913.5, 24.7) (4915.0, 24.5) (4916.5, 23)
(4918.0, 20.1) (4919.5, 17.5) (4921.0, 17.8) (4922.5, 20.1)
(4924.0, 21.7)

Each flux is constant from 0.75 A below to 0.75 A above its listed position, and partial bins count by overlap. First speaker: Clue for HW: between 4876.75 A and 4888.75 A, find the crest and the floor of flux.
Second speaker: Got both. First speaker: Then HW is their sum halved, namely 21.7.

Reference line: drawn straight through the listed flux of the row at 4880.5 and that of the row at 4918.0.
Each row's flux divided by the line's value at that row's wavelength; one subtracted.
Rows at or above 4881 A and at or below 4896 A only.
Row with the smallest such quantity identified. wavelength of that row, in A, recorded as 4891.0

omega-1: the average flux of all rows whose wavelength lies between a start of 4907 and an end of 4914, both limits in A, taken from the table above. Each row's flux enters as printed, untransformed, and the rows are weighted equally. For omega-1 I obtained 24.3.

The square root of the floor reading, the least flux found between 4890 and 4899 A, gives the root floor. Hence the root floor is 4.31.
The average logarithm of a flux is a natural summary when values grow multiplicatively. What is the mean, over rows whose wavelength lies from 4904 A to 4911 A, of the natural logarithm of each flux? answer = 3.19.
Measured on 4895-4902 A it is 3.19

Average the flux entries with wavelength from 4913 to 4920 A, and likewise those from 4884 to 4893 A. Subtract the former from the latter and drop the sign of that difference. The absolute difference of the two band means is 1.8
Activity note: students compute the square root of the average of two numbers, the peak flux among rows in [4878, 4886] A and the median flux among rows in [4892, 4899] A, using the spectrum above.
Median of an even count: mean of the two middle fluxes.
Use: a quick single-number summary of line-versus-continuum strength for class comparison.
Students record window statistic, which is 4.86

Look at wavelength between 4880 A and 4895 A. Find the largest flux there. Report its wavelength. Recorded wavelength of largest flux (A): 4894.0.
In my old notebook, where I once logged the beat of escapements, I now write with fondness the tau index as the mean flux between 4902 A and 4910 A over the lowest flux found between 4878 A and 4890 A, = 1.29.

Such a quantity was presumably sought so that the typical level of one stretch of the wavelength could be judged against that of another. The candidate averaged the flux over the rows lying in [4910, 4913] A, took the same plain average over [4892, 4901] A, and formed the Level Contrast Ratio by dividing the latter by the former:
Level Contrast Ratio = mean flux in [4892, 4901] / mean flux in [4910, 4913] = 0.98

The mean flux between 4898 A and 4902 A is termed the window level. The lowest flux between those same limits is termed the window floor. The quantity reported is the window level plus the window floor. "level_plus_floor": 47.5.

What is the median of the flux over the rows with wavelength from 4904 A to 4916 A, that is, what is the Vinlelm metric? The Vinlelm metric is 24.4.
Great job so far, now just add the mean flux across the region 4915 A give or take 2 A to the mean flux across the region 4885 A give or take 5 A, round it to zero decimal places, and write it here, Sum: 46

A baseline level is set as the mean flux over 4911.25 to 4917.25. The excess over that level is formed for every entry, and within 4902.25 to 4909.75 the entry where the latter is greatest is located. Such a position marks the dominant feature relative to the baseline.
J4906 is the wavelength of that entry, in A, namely 4906.0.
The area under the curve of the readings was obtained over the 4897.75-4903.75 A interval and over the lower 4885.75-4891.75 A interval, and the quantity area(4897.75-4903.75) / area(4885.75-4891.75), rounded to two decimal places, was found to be 1.22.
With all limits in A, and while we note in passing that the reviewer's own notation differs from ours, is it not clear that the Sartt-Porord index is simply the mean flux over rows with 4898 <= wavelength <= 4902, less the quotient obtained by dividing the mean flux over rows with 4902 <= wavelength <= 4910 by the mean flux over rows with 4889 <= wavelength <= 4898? 22.7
